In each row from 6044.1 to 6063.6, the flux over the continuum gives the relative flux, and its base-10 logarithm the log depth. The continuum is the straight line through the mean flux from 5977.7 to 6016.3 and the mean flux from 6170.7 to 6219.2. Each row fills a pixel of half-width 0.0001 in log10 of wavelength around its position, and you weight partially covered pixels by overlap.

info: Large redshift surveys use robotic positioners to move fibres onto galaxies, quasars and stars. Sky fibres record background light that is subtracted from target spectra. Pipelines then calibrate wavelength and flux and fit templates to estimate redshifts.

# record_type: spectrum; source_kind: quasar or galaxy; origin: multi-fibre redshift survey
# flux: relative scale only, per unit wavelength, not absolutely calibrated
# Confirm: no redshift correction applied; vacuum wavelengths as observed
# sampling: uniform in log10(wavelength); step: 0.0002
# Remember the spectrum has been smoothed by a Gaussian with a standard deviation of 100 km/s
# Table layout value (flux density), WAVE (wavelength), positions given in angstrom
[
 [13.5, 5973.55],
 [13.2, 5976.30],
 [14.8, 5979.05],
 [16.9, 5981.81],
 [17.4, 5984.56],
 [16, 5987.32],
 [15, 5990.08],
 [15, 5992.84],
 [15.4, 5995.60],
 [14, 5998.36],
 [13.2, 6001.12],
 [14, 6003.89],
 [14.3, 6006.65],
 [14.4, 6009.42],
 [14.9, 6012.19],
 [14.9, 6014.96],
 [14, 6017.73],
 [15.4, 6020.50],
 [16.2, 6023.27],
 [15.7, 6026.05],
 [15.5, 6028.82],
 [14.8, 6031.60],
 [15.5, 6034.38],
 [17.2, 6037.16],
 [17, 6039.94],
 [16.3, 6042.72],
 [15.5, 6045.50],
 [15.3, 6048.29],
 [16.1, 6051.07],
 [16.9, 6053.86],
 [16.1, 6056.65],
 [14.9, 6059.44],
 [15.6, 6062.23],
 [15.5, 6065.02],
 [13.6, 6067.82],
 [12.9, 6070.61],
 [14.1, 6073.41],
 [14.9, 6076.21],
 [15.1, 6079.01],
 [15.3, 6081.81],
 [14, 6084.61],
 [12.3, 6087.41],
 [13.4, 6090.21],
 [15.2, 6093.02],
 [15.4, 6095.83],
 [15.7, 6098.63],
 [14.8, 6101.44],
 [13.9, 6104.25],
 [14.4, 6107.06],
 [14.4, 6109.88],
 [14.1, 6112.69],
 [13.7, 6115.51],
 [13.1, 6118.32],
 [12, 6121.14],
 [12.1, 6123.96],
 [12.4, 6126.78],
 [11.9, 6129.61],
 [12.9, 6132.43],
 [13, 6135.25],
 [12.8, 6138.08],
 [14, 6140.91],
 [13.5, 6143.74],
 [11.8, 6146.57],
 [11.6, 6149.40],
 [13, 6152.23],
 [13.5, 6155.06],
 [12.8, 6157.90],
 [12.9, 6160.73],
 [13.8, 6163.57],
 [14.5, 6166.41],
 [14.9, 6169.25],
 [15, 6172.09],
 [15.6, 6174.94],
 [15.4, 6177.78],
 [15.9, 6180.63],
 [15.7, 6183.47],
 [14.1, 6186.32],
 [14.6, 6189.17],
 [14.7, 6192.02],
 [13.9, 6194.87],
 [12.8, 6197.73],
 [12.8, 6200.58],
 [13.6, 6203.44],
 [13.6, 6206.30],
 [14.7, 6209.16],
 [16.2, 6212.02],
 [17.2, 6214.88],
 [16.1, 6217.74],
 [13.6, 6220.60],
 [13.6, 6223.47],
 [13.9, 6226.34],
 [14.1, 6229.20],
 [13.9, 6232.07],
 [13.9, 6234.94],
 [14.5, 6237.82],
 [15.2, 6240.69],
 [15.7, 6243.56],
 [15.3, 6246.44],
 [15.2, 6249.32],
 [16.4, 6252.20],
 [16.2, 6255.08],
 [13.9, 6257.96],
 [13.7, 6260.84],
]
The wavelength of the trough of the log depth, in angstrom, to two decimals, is 6059.44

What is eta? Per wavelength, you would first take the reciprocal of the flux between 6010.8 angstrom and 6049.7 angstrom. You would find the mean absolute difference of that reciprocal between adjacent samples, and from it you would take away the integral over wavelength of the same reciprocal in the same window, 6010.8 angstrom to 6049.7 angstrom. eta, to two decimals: -2.50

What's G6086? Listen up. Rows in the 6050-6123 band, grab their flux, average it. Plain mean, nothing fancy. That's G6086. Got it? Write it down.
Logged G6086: 14.5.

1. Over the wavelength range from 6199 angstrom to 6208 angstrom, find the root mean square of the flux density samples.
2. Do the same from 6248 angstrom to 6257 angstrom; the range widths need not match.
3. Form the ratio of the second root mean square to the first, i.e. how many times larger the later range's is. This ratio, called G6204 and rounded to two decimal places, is 1.20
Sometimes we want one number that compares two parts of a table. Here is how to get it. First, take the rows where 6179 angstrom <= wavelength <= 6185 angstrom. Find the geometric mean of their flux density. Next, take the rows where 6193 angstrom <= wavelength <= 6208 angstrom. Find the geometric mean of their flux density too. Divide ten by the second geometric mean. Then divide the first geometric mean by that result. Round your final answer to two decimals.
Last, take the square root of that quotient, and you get 4.59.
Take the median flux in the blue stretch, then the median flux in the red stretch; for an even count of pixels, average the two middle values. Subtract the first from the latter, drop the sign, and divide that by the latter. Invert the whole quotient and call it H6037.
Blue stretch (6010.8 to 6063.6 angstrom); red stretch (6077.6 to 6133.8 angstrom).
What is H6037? 9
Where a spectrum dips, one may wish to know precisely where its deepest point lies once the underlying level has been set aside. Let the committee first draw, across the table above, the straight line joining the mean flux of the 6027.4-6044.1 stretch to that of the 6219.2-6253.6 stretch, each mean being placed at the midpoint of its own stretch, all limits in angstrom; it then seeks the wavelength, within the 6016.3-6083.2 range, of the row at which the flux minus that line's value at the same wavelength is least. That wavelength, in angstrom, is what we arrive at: 6070.61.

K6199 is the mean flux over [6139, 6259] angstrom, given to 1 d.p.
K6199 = 14.4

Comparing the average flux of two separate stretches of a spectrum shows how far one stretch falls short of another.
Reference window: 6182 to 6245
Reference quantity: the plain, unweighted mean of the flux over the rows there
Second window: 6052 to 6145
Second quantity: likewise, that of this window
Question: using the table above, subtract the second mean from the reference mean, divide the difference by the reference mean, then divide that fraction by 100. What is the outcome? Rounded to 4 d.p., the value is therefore 0.0003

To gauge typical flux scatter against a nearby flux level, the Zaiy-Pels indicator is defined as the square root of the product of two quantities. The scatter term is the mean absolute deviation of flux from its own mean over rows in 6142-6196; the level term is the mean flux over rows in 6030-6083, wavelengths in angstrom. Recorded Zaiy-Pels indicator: 3.98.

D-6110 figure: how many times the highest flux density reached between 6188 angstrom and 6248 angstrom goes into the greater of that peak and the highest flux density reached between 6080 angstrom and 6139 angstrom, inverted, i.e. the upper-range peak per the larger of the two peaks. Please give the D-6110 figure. 1.00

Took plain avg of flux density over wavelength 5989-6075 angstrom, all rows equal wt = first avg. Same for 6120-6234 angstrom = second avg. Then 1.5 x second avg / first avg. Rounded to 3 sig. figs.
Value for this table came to 1.37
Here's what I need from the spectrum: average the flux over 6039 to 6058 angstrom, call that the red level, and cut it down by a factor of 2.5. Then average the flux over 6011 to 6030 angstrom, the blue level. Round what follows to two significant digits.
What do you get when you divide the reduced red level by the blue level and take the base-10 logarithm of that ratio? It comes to -0.37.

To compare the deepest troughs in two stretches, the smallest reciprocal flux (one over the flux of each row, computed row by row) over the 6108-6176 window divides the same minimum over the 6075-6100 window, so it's 0.99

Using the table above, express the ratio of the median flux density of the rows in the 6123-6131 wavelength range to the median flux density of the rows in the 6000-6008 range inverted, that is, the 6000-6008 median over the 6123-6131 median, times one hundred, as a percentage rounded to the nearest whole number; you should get 116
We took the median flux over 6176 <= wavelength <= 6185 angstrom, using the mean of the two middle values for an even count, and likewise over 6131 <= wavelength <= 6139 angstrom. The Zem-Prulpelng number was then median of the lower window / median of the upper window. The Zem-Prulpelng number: 0.82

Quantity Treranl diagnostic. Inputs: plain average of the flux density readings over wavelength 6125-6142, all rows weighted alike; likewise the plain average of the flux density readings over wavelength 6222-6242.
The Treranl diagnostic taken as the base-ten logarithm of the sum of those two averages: 1.43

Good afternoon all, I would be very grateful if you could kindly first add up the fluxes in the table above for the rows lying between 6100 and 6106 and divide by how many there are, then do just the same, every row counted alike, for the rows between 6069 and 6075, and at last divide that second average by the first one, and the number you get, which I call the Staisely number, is 0.94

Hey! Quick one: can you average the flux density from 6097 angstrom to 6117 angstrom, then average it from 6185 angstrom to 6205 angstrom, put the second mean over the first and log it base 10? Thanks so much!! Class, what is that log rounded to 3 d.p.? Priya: -0.020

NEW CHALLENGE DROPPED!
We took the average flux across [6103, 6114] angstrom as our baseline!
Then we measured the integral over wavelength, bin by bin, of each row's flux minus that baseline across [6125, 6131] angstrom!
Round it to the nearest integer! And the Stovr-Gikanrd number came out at -12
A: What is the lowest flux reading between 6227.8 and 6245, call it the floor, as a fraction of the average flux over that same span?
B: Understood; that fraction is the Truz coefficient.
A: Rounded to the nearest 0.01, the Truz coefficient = 0.96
